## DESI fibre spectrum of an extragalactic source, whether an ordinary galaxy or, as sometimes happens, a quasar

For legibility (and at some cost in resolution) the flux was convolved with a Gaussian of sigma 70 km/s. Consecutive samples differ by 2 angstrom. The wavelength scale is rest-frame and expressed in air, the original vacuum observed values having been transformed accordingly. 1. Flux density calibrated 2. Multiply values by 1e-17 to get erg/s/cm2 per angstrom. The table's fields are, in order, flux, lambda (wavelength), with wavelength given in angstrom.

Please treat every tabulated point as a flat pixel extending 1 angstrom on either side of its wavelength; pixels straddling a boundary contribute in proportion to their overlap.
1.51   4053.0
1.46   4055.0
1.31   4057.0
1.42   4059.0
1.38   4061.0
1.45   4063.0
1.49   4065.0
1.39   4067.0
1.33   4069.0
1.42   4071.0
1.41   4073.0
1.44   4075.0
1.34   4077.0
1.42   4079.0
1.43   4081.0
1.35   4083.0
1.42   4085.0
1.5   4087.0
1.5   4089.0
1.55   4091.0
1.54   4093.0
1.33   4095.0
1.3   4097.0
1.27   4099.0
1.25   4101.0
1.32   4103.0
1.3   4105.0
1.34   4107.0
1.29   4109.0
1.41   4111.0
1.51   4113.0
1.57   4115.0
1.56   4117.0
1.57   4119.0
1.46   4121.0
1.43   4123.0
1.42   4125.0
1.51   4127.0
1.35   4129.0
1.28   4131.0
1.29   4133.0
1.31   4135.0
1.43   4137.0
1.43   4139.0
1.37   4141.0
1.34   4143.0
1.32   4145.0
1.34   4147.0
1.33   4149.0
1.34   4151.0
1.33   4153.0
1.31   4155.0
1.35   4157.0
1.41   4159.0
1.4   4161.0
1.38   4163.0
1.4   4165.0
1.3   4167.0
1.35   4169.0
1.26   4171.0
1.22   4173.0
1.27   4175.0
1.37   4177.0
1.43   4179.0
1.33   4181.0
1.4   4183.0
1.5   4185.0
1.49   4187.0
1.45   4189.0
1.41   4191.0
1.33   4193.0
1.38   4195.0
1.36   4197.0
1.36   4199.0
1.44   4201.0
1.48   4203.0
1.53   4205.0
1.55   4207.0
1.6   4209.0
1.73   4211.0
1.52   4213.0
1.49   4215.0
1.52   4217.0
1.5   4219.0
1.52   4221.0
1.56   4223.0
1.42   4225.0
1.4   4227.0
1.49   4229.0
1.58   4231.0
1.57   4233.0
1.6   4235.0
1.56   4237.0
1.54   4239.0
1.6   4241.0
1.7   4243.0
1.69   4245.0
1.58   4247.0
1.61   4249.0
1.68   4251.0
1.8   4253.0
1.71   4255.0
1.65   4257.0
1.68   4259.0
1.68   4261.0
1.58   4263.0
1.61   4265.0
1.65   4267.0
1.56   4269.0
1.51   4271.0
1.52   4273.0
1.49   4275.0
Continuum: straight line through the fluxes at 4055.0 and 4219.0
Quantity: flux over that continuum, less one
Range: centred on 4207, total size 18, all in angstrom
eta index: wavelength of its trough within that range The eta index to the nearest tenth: 4199.0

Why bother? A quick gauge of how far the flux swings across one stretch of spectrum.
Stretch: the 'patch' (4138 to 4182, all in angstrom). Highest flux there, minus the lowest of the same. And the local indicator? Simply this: 0.21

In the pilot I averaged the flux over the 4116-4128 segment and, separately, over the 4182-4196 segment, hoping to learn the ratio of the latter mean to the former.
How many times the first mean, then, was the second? 0.95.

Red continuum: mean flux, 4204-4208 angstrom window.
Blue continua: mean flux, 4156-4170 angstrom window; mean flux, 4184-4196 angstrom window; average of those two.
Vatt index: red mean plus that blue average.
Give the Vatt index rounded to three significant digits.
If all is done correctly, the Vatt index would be 2.94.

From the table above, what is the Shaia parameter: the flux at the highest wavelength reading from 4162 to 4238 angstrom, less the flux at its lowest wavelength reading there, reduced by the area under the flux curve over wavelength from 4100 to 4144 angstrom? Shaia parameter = -61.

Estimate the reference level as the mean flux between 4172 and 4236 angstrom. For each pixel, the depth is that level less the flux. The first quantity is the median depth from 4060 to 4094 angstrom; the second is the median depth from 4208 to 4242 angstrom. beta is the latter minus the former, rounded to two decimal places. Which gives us -0.12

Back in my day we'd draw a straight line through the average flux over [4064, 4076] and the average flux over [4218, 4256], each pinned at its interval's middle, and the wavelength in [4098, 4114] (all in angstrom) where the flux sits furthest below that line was 4101.0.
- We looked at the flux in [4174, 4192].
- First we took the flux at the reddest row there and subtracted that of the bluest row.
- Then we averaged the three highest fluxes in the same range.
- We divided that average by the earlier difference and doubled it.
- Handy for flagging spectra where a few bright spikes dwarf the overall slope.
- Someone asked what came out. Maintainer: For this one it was 21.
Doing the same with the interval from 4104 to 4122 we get 20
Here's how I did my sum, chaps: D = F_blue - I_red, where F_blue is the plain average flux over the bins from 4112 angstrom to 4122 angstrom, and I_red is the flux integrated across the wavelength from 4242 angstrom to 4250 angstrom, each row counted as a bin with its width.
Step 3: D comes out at -11.6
